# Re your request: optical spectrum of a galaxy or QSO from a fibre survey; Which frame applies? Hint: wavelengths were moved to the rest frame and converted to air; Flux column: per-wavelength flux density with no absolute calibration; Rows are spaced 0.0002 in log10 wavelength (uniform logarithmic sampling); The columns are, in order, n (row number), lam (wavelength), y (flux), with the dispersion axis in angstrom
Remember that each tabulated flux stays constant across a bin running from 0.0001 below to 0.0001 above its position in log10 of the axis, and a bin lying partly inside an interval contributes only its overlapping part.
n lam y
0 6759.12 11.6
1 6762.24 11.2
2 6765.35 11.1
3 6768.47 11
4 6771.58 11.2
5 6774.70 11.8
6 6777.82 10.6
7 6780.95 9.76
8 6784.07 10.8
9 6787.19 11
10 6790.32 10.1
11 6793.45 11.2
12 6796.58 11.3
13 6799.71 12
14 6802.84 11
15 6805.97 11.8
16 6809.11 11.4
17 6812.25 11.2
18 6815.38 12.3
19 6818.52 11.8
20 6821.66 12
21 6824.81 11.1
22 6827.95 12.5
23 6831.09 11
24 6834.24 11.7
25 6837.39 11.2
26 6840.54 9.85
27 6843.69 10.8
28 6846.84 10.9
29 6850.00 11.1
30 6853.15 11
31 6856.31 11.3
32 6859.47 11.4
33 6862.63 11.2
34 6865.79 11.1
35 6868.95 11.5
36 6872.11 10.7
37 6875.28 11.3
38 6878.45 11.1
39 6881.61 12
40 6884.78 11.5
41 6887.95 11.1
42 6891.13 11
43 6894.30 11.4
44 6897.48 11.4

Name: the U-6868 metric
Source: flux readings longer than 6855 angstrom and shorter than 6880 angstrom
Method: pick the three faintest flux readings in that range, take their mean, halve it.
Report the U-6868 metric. 5.5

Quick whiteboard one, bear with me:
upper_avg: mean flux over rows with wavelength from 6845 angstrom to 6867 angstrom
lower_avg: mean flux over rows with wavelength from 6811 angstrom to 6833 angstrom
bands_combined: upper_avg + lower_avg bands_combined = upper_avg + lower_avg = 22.8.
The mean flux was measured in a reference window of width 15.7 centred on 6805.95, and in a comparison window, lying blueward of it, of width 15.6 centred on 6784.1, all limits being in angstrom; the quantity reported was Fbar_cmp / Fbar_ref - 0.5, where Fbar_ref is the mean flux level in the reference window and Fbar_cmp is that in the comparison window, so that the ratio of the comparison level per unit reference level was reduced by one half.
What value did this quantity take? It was 0.410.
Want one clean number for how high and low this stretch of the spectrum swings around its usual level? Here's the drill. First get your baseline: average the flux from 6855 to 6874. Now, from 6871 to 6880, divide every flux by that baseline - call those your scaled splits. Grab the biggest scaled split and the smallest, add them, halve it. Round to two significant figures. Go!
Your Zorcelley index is 0.98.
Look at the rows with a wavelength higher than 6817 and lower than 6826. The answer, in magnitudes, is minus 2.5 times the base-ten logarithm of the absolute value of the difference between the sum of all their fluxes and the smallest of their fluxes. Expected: -3.44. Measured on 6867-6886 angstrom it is -4.40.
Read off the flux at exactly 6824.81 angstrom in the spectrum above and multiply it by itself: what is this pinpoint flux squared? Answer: 123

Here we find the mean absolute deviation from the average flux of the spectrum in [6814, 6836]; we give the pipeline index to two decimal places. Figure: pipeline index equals 0.43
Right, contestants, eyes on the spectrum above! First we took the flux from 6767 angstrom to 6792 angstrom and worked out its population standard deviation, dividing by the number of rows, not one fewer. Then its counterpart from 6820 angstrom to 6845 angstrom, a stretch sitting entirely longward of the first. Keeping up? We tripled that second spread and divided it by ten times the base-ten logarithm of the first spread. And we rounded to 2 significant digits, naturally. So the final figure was -1.0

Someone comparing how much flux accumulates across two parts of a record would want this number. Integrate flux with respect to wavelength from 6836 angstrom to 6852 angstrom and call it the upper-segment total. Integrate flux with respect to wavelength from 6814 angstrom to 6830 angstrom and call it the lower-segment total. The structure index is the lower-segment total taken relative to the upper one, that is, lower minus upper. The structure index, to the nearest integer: 18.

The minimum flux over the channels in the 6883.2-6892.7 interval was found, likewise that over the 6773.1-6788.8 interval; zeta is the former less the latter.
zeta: 1.2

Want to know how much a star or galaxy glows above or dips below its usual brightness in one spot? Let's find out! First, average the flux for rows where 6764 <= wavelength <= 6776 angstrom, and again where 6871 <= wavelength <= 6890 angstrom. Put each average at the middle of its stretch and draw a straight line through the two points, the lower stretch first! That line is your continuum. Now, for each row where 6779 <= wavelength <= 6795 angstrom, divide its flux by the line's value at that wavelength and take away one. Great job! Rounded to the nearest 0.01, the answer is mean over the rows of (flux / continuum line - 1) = -0.06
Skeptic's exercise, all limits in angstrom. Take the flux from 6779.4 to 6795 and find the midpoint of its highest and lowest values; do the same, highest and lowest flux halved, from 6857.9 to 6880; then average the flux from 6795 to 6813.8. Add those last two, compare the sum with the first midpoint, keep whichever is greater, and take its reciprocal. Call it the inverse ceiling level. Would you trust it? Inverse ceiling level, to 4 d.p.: 0.0443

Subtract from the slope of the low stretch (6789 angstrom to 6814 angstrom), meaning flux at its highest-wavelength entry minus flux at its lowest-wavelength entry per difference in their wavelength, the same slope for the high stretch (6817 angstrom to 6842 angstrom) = 0.14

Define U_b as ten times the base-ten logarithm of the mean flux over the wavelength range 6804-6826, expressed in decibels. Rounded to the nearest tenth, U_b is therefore 10.7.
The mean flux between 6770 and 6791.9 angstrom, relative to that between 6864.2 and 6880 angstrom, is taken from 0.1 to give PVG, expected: -0.87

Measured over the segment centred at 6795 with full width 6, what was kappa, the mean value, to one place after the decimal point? 11.2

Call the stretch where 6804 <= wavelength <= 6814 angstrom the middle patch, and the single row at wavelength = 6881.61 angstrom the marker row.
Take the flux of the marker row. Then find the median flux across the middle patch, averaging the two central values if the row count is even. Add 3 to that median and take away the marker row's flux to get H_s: 2.4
